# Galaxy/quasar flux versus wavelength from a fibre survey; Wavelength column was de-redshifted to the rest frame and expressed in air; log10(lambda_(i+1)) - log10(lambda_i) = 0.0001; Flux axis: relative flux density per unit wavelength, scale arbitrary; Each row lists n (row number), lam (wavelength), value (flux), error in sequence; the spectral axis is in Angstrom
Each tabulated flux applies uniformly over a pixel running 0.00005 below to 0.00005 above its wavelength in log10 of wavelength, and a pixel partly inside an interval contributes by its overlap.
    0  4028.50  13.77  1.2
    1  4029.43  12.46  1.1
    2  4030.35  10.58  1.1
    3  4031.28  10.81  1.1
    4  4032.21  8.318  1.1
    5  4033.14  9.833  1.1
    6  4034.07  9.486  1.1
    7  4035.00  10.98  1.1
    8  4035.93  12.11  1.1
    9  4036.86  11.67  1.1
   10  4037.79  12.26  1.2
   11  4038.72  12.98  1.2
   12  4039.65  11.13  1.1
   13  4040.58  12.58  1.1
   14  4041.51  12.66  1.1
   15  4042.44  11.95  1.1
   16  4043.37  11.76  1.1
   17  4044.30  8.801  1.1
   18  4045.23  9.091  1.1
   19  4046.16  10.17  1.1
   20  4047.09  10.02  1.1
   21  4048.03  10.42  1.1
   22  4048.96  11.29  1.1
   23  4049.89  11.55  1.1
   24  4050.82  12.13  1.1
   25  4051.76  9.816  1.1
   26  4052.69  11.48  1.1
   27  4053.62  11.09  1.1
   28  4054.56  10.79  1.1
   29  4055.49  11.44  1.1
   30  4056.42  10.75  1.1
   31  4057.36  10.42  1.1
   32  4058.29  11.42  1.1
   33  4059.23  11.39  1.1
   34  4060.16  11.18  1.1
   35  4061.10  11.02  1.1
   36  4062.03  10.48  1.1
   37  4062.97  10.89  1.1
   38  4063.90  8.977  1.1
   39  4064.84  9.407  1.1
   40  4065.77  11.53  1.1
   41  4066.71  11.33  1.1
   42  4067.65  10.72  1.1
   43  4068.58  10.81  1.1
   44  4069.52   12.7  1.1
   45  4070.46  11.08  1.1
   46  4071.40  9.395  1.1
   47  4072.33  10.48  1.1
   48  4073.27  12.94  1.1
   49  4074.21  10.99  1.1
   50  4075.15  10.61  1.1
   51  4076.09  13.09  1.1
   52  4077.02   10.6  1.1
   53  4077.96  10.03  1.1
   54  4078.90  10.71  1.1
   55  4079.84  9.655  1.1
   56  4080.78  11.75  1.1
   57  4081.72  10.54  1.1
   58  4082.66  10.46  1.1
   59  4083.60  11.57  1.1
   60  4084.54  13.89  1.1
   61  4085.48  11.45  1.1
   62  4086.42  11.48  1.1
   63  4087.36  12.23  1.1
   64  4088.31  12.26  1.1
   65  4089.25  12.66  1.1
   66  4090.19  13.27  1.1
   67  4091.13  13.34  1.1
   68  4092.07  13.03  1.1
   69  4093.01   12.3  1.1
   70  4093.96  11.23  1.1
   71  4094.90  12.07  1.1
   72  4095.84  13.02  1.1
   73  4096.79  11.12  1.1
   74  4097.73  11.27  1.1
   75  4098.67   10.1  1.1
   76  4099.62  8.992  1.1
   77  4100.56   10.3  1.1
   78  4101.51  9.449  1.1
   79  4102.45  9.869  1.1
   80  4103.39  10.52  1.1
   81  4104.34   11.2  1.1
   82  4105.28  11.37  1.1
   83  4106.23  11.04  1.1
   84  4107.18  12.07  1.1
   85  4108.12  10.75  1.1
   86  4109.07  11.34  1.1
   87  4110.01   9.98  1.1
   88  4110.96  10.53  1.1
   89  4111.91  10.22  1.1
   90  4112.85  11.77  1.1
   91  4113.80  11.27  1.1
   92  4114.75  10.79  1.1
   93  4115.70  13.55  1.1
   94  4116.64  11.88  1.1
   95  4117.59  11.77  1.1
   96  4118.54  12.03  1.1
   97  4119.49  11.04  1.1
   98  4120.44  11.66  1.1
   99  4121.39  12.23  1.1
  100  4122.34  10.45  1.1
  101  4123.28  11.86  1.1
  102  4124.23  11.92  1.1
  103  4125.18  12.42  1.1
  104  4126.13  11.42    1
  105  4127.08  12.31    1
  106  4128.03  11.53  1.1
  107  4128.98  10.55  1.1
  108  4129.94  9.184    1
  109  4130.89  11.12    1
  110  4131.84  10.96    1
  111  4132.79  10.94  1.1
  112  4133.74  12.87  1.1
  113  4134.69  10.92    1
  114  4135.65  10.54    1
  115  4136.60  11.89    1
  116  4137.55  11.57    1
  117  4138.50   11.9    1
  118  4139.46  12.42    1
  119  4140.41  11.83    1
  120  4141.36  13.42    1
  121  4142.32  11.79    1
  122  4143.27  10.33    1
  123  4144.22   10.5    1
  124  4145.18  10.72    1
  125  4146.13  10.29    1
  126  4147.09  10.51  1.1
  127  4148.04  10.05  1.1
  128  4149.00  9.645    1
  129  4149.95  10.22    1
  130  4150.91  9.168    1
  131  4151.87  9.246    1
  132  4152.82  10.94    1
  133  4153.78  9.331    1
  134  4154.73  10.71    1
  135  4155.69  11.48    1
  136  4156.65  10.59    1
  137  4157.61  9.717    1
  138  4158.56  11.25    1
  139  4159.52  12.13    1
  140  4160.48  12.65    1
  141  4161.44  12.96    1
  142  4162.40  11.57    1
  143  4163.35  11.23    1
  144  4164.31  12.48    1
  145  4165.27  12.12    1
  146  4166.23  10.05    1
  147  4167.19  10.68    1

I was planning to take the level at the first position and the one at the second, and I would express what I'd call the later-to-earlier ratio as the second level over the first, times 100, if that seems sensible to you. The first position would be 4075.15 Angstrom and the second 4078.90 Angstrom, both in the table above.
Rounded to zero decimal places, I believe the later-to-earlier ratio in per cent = 101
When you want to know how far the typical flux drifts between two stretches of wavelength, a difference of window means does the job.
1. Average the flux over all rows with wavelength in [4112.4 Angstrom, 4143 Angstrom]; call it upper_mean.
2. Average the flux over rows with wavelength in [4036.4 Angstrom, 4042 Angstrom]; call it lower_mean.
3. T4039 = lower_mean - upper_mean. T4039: 0.6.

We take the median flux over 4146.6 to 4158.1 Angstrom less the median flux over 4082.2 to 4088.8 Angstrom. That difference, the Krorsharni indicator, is -1.4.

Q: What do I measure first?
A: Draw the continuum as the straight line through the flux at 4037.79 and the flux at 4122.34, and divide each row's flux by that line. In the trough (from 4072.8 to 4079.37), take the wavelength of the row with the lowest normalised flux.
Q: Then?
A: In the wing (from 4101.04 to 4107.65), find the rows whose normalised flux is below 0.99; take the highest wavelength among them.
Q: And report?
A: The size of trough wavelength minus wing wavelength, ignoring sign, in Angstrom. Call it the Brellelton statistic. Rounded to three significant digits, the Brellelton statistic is 25.4 Angstrom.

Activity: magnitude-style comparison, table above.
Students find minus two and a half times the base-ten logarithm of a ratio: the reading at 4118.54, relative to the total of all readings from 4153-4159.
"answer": 1.80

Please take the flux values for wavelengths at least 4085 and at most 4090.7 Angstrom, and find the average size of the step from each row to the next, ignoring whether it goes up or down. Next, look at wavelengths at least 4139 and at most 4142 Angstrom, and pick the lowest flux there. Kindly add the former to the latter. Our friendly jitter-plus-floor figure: 12.2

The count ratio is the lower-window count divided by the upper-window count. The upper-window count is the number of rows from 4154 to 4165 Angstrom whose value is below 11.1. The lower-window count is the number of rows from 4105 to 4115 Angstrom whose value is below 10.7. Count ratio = 1.0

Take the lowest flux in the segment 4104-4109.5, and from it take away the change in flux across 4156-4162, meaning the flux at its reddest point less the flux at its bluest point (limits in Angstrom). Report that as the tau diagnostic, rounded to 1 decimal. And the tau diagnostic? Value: 8.4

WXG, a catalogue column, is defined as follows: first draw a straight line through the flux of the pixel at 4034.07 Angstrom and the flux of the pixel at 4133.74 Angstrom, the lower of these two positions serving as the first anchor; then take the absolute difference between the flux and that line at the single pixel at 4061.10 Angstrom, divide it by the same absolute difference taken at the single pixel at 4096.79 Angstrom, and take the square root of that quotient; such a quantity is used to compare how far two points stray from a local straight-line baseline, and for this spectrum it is 1.12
